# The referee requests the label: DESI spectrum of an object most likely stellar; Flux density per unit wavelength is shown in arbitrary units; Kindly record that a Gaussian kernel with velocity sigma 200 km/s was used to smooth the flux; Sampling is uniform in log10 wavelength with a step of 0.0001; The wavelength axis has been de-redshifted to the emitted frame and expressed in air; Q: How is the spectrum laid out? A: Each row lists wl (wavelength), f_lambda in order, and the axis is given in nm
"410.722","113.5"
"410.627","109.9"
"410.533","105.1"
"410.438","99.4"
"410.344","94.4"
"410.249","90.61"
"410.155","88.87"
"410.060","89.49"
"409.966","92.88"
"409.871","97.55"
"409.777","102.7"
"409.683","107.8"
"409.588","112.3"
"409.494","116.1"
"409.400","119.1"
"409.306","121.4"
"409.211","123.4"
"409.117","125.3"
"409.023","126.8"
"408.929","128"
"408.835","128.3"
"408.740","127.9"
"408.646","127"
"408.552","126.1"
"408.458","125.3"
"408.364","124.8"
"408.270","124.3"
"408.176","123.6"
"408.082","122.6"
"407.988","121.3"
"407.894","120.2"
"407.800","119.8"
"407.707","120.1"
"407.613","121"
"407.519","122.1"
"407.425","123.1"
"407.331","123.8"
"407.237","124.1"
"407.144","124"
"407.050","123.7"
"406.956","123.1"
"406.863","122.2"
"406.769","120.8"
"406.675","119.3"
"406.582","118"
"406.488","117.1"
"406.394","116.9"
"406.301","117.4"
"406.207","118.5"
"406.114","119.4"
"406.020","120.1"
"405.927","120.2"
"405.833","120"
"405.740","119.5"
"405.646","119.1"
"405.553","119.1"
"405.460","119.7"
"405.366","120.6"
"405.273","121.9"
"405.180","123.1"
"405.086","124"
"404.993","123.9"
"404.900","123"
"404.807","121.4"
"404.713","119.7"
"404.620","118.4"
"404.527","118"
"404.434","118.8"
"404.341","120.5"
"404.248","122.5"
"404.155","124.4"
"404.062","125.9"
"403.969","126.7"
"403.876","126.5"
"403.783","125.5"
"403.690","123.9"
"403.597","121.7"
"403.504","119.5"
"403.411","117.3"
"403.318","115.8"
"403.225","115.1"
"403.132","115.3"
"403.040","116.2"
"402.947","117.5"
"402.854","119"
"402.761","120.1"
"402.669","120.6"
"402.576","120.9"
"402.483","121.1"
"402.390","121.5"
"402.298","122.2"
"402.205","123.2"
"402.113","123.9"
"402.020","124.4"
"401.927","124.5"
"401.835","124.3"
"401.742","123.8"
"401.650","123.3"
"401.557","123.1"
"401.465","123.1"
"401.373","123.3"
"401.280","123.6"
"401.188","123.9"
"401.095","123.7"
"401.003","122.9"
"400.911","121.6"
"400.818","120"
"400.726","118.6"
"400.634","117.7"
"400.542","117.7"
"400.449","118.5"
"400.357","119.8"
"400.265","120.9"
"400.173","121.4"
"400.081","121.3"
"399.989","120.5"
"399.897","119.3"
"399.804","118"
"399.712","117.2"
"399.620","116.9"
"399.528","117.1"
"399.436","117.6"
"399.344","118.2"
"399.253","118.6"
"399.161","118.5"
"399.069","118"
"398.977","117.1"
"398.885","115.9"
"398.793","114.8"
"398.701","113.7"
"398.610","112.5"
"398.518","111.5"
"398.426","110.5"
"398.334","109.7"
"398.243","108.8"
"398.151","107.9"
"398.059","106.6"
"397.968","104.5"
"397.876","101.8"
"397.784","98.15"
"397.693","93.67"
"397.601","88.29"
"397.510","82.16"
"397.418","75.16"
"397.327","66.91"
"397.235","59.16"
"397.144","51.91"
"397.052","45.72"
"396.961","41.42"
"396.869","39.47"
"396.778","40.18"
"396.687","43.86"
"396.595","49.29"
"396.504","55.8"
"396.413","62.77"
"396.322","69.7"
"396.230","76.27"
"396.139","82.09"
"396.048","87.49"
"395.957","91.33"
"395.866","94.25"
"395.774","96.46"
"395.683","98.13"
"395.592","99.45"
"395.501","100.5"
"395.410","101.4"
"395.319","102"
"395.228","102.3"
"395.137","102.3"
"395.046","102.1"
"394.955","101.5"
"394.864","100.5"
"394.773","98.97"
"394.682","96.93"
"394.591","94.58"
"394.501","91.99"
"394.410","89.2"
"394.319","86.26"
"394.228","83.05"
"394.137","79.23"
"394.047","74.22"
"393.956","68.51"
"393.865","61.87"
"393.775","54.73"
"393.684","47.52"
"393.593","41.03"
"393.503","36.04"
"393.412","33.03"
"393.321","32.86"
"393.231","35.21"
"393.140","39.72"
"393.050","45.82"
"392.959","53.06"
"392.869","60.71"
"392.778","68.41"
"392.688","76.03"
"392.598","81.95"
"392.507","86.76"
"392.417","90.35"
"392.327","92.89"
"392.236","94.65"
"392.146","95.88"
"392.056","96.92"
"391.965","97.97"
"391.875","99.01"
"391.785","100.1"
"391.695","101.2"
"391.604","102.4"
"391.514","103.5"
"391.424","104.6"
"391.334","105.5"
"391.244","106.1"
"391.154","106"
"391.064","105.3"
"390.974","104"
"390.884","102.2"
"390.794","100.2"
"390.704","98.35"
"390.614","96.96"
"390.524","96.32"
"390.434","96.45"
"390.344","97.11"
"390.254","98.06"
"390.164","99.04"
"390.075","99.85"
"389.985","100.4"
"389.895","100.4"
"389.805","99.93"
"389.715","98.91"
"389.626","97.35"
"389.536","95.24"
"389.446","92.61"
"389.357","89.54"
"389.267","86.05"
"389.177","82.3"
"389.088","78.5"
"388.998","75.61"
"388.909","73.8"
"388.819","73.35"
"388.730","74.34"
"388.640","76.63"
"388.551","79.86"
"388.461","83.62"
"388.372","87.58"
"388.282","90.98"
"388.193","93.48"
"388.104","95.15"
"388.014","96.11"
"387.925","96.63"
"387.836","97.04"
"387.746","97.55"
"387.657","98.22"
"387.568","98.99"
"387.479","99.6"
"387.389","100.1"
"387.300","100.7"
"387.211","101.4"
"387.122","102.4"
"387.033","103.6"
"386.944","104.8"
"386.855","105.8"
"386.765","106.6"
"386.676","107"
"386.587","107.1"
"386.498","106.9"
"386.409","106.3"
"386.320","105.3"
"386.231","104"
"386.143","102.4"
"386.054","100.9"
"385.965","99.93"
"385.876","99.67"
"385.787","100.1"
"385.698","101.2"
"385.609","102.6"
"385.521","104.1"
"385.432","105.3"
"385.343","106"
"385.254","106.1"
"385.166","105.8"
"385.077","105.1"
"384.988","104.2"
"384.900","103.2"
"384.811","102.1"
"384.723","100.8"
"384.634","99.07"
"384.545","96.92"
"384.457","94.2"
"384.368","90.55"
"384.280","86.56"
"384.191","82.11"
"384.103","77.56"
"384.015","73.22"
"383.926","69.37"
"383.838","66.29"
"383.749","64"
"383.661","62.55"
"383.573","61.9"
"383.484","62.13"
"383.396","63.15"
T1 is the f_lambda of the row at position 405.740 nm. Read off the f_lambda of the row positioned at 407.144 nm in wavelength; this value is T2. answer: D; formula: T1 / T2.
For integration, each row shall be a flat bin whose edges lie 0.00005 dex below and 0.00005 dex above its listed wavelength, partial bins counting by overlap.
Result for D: 1.0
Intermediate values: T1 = 119.5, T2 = 124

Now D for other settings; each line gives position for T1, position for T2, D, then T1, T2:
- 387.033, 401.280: 0.8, 103.6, 123.6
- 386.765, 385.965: 1.1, 106.6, 99.93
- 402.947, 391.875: 1.2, 117.5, 99.01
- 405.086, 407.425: 1.0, 124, 123.1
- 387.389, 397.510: 1.2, 100.1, 82.16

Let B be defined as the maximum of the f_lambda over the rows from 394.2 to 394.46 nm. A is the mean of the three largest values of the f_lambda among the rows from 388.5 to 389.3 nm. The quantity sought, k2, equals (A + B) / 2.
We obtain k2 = 86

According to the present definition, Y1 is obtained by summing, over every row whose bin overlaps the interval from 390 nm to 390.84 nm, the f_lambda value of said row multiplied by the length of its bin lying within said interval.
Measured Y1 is 82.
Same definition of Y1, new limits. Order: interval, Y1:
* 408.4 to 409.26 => 109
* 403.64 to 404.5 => 106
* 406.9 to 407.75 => 104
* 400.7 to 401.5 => 98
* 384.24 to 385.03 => 77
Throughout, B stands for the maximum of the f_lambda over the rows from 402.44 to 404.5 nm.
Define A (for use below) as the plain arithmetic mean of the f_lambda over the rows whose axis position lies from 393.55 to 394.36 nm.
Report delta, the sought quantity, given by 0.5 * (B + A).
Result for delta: 96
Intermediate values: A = 66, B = 126.7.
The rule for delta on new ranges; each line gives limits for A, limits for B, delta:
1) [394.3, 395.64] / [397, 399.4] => 108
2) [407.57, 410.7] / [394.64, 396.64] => 108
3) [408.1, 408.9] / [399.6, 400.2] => 124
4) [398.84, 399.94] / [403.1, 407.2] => 122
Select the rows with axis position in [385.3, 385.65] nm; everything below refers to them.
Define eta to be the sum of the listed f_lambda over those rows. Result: 418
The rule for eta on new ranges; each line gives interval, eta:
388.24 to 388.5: 262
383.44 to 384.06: 459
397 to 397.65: 469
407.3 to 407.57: 369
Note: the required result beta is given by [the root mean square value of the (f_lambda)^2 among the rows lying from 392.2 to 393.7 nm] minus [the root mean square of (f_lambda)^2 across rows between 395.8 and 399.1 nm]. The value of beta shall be -3922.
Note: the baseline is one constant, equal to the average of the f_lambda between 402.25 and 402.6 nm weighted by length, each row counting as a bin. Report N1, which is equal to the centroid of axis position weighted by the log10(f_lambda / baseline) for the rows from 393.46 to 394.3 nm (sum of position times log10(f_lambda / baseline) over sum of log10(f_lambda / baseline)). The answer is 393.78 nm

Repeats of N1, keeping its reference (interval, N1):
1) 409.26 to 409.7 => 409.60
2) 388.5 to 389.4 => 388.93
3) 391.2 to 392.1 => 391.69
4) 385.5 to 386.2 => 385.84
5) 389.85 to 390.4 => 390.13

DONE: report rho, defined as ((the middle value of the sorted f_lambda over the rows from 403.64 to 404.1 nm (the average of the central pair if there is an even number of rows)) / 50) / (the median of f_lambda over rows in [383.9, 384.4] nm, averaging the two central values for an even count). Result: 0.0315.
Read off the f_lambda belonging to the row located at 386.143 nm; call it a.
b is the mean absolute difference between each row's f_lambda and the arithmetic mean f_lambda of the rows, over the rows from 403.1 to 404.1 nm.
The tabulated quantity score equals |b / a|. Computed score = 0.041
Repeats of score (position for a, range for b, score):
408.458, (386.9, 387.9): 0.016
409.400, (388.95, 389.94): 0.062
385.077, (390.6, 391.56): 0.025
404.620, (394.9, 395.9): 0.018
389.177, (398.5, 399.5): 0.026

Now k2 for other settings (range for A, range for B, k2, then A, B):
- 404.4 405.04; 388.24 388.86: 107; 123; 90.98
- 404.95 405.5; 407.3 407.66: 124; 124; 123.8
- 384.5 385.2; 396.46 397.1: 80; 105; 55.8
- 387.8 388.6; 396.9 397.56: 89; 97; 82.16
